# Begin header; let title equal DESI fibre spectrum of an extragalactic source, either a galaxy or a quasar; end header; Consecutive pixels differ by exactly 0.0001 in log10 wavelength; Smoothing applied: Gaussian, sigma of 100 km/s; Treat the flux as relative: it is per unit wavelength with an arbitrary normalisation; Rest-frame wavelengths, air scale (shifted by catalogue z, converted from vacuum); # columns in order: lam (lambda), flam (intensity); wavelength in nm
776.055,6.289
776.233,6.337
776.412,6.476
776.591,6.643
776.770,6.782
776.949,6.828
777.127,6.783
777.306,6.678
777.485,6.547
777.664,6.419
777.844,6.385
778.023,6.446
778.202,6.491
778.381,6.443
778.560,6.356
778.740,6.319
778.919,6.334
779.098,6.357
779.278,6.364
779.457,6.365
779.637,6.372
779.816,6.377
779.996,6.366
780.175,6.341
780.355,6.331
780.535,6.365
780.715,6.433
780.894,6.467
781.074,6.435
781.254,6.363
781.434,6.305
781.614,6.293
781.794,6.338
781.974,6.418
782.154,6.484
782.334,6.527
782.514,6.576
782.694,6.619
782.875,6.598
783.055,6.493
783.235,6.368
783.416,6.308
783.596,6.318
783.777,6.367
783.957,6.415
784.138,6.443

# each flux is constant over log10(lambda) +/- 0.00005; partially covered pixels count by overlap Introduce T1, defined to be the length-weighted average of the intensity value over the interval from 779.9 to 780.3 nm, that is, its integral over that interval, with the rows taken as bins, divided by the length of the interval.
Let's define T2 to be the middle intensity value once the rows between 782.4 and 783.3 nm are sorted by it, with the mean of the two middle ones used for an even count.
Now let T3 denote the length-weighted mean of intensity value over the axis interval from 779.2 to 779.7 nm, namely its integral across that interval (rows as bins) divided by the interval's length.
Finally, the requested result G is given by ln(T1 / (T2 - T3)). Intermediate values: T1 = 6.35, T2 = 6.58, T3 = 6.37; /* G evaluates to 3.4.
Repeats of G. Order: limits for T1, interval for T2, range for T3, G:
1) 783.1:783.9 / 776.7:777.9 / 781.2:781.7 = 2.9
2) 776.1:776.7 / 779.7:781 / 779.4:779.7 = 6.7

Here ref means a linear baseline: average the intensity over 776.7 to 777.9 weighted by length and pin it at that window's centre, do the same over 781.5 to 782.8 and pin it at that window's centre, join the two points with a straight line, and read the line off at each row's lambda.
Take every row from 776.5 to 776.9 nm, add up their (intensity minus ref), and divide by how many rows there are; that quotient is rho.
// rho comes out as 0.05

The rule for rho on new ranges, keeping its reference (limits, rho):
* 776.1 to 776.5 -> -0.26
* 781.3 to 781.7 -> -0.19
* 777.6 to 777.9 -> -0.22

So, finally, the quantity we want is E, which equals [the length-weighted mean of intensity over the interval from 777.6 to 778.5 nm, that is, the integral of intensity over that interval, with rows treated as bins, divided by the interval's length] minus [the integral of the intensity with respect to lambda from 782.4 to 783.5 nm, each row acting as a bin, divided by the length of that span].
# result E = -0.059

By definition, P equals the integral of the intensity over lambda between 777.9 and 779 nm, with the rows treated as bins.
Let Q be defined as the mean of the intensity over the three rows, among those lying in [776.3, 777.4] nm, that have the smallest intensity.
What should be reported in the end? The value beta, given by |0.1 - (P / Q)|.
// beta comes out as 0.97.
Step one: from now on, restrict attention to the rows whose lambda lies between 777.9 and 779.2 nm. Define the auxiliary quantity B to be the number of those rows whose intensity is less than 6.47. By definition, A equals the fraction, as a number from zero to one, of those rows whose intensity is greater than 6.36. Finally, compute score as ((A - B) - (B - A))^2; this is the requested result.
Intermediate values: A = 0.4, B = 6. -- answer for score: 124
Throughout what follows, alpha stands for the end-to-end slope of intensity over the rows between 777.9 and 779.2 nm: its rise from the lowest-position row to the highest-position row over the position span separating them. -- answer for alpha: -0.08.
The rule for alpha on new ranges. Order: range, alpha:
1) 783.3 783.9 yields 0.16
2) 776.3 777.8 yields -0.05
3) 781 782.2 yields 0.05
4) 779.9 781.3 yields 0.00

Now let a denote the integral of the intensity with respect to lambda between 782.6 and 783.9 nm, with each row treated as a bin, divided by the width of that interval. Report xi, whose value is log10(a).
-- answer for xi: 0.809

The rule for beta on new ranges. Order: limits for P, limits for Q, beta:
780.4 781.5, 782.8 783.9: 1.01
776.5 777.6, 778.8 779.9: 1.06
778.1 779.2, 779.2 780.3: 1.00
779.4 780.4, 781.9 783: 0.88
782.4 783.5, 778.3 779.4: 1.03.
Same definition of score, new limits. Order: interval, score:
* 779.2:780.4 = 158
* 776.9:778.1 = 16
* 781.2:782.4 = 78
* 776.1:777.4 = 0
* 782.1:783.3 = 0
